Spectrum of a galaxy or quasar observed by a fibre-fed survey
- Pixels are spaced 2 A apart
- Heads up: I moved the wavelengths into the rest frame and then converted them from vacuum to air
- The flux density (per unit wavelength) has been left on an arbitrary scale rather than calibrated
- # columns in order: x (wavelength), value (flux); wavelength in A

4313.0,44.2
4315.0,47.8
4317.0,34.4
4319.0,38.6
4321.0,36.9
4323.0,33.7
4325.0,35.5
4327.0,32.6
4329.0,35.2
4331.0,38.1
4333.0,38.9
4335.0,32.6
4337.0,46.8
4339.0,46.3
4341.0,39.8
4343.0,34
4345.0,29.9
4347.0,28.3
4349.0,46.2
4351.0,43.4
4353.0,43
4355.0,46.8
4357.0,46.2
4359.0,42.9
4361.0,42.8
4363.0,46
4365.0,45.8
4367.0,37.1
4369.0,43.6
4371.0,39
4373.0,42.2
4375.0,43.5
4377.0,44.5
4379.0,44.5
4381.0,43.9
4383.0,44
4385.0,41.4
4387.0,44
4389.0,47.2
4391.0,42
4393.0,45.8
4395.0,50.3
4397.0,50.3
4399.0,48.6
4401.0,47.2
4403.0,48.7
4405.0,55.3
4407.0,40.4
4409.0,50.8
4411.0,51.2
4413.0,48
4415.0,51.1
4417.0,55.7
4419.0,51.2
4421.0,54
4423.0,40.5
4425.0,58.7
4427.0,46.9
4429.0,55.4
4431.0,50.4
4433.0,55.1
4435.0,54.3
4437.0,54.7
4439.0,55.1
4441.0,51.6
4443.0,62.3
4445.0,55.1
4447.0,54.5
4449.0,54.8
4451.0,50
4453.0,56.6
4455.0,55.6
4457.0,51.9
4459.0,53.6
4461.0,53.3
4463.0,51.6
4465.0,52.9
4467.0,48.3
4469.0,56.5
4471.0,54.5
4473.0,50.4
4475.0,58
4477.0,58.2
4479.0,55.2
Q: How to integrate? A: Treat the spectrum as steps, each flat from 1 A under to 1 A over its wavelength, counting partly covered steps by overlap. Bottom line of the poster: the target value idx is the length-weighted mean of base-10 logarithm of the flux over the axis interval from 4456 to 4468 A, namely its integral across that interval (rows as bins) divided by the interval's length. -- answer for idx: 1.72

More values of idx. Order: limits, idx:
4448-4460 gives 1.73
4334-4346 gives 1.58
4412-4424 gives 1.70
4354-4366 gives 1.65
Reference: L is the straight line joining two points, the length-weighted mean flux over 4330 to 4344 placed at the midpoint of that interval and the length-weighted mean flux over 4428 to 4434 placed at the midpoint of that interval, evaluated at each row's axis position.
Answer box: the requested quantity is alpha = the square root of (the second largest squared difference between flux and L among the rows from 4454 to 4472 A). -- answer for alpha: 6.8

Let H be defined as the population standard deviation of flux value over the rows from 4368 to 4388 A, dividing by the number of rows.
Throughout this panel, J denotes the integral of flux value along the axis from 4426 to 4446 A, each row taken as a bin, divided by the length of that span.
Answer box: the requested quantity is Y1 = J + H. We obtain 56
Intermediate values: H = 1.6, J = 54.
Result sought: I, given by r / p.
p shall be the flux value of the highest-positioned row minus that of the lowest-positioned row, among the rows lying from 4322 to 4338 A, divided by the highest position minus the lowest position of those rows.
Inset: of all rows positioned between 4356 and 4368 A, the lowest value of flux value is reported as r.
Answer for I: 40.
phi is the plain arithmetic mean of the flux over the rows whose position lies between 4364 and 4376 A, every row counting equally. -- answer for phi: 42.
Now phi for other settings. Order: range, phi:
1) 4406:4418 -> 50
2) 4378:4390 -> 44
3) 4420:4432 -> 51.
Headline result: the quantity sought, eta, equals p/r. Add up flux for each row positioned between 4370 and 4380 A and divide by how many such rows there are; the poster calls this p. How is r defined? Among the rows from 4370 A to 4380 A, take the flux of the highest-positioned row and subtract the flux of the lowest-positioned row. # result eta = 8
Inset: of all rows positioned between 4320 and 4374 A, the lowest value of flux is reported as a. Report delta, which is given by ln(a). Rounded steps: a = 28.3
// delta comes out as 3.34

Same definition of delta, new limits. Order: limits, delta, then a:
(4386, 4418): 3.70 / 40.4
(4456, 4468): 3.88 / 48.3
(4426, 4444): 3.85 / 46.9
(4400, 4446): 3.70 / 40.4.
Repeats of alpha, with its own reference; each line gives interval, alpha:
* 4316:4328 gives 3.7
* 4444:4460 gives 5.6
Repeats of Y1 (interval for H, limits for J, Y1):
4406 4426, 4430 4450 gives 60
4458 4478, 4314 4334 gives 40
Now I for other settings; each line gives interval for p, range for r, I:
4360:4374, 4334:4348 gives -566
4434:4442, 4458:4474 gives -107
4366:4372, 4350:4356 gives 91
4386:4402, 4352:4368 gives 162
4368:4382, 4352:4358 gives 1720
